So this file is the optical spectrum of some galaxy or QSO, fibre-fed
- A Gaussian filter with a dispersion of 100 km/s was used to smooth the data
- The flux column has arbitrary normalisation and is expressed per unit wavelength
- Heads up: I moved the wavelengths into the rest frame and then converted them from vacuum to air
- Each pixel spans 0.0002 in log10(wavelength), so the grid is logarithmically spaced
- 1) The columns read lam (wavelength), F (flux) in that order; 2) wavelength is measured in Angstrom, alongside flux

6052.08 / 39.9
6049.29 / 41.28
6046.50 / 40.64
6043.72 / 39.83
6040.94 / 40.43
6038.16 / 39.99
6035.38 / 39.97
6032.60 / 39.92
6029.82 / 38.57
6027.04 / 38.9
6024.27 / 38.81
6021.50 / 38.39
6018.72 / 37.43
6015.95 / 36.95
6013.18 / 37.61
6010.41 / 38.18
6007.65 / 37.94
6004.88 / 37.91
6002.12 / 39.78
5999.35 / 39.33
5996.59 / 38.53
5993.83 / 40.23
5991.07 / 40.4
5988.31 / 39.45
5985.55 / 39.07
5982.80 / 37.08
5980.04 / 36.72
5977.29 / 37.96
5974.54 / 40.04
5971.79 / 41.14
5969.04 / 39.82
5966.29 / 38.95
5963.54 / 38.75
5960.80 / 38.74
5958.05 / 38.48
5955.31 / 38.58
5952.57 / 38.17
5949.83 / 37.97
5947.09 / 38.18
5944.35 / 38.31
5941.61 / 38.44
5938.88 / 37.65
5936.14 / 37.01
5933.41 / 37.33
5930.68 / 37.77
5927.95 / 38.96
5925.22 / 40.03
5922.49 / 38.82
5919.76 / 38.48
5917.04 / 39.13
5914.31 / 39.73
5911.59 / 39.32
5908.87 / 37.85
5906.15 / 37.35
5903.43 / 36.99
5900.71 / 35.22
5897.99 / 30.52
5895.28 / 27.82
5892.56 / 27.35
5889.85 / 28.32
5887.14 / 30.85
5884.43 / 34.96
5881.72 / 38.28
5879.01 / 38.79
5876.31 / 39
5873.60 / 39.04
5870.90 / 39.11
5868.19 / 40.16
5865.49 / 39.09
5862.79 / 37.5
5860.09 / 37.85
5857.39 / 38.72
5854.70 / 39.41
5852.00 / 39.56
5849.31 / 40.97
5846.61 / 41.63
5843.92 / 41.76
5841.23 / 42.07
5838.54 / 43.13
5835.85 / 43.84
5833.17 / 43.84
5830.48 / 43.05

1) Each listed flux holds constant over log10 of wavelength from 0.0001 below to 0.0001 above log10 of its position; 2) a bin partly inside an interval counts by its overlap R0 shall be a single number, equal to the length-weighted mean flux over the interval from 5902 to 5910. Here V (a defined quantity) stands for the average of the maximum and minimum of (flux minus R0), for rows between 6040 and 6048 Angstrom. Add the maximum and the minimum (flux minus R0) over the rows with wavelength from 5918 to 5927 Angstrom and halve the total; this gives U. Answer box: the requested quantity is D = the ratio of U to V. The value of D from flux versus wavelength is 0.7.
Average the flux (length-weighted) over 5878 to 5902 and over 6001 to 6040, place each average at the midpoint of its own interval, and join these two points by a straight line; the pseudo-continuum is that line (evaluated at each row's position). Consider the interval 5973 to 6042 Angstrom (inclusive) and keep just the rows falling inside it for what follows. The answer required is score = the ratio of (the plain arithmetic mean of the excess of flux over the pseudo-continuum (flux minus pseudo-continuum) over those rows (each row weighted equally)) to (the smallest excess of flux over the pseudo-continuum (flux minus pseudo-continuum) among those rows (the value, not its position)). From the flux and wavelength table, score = -0.5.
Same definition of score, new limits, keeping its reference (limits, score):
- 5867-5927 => -0.7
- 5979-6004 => 36.7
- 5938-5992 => 57.5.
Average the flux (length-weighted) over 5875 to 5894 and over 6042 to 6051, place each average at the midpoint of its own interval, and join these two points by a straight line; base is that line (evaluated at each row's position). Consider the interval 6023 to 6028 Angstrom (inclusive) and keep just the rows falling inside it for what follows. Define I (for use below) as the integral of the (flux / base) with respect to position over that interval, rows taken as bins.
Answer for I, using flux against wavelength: 4.9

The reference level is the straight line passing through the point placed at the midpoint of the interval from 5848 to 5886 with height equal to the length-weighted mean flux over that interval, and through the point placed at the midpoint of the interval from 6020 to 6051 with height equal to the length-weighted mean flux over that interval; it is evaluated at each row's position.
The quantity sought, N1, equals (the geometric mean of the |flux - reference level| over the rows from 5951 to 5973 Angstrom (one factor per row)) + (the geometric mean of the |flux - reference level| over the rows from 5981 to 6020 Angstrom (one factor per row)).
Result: 1.5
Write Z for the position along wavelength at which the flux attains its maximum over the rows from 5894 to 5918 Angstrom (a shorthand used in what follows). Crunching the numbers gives 5914.31 Angstrom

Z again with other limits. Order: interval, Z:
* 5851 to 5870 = 5868.19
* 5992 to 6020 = 5993.83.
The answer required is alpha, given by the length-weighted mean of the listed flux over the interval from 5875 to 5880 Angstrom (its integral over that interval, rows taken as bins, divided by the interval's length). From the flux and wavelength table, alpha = 39.0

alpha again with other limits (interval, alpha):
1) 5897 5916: 36.9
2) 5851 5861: 38.9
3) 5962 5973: 39.6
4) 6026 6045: 39.7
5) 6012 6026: 37.9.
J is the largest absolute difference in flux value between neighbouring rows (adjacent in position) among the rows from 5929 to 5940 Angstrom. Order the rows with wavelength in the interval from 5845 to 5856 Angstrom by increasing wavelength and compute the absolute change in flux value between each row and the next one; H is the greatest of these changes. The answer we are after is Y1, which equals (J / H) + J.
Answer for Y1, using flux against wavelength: 1.1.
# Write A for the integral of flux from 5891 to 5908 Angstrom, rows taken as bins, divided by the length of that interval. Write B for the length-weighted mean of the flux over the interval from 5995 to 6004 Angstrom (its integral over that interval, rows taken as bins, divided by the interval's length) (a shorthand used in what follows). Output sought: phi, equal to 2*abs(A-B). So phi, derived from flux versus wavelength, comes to 13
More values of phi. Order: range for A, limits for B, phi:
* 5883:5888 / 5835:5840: 20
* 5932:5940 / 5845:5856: 6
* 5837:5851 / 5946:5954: 8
